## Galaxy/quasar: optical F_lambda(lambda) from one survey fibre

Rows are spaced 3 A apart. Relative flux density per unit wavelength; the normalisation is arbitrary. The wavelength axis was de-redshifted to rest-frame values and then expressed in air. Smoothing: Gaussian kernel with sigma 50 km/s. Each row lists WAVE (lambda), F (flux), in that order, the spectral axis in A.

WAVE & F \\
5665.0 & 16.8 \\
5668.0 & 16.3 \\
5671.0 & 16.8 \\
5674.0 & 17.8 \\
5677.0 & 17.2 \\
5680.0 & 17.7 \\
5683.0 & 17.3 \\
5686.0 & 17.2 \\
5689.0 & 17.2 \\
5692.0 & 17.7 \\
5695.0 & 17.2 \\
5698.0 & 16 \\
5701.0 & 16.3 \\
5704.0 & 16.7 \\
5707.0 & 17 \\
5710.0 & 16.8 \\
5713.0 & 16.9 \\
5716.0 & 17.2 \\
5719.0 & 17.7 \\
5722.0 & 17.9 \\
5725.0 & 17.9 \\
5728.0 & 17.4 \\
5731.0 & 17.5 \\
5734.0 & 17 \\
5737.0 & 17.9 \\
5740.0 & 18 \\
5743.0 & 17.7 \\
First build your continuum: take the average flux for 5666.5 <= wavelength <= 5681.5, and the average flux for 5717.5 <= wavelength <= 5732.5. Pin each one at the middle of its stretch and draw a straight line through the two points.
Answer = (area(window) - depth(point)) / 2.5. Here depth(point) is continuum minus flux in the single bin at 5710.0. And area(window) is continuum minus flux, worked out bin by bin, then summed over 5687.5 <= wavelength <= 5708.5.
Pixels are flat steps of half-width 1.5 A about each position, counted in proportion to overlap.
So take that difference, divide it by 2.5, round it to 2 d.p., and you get 1.20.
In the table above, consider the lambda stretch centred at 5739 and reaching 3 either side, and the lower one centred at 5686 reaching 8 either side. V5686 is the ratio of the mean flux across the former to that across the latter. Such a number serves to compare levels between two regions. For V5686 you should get 1.03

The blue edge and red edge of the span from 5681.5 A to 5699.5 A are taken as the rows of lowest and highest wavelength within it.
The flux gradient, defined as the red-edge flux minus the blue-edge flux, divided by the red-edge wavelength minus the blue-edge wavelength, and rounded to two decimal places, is -0.09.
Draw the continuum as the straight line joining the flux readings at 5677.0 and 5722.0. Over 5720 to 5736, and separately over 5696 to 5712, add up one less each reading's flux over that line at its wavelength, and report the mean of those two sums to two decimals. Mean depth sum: 0.21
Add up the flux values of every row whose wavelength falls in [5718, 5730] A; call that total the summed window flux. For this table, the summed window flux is 70.9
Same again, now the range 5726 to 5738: 69.8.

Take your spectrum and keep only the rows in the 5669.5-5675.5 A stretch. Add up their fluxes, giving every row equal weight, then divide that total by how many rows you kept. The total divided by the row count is 17.3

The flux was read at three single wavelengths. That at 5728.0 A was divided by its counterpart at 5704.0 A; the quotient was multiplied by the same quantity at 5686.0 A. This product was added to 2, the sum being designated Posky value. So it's 19.9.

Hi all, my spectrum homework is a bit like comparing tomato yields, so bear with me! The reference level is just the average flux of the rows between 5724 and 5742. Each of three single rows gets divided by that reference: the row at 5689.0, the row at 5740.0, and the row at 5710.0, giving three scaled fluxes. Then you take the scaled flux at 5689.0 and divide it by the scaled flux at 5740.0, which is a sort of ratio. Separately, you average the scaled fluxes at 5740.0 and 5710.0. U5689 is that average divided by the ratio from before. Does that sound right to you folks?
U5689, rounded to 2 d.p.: 1.03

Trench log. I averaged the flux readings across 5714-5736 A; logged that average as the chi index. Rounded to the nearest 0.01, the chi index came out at 17.51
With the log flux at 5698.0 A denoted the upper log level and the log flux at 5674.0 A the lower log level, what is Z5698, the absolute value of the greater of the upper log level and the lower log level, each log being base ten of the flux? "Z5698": 1.250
